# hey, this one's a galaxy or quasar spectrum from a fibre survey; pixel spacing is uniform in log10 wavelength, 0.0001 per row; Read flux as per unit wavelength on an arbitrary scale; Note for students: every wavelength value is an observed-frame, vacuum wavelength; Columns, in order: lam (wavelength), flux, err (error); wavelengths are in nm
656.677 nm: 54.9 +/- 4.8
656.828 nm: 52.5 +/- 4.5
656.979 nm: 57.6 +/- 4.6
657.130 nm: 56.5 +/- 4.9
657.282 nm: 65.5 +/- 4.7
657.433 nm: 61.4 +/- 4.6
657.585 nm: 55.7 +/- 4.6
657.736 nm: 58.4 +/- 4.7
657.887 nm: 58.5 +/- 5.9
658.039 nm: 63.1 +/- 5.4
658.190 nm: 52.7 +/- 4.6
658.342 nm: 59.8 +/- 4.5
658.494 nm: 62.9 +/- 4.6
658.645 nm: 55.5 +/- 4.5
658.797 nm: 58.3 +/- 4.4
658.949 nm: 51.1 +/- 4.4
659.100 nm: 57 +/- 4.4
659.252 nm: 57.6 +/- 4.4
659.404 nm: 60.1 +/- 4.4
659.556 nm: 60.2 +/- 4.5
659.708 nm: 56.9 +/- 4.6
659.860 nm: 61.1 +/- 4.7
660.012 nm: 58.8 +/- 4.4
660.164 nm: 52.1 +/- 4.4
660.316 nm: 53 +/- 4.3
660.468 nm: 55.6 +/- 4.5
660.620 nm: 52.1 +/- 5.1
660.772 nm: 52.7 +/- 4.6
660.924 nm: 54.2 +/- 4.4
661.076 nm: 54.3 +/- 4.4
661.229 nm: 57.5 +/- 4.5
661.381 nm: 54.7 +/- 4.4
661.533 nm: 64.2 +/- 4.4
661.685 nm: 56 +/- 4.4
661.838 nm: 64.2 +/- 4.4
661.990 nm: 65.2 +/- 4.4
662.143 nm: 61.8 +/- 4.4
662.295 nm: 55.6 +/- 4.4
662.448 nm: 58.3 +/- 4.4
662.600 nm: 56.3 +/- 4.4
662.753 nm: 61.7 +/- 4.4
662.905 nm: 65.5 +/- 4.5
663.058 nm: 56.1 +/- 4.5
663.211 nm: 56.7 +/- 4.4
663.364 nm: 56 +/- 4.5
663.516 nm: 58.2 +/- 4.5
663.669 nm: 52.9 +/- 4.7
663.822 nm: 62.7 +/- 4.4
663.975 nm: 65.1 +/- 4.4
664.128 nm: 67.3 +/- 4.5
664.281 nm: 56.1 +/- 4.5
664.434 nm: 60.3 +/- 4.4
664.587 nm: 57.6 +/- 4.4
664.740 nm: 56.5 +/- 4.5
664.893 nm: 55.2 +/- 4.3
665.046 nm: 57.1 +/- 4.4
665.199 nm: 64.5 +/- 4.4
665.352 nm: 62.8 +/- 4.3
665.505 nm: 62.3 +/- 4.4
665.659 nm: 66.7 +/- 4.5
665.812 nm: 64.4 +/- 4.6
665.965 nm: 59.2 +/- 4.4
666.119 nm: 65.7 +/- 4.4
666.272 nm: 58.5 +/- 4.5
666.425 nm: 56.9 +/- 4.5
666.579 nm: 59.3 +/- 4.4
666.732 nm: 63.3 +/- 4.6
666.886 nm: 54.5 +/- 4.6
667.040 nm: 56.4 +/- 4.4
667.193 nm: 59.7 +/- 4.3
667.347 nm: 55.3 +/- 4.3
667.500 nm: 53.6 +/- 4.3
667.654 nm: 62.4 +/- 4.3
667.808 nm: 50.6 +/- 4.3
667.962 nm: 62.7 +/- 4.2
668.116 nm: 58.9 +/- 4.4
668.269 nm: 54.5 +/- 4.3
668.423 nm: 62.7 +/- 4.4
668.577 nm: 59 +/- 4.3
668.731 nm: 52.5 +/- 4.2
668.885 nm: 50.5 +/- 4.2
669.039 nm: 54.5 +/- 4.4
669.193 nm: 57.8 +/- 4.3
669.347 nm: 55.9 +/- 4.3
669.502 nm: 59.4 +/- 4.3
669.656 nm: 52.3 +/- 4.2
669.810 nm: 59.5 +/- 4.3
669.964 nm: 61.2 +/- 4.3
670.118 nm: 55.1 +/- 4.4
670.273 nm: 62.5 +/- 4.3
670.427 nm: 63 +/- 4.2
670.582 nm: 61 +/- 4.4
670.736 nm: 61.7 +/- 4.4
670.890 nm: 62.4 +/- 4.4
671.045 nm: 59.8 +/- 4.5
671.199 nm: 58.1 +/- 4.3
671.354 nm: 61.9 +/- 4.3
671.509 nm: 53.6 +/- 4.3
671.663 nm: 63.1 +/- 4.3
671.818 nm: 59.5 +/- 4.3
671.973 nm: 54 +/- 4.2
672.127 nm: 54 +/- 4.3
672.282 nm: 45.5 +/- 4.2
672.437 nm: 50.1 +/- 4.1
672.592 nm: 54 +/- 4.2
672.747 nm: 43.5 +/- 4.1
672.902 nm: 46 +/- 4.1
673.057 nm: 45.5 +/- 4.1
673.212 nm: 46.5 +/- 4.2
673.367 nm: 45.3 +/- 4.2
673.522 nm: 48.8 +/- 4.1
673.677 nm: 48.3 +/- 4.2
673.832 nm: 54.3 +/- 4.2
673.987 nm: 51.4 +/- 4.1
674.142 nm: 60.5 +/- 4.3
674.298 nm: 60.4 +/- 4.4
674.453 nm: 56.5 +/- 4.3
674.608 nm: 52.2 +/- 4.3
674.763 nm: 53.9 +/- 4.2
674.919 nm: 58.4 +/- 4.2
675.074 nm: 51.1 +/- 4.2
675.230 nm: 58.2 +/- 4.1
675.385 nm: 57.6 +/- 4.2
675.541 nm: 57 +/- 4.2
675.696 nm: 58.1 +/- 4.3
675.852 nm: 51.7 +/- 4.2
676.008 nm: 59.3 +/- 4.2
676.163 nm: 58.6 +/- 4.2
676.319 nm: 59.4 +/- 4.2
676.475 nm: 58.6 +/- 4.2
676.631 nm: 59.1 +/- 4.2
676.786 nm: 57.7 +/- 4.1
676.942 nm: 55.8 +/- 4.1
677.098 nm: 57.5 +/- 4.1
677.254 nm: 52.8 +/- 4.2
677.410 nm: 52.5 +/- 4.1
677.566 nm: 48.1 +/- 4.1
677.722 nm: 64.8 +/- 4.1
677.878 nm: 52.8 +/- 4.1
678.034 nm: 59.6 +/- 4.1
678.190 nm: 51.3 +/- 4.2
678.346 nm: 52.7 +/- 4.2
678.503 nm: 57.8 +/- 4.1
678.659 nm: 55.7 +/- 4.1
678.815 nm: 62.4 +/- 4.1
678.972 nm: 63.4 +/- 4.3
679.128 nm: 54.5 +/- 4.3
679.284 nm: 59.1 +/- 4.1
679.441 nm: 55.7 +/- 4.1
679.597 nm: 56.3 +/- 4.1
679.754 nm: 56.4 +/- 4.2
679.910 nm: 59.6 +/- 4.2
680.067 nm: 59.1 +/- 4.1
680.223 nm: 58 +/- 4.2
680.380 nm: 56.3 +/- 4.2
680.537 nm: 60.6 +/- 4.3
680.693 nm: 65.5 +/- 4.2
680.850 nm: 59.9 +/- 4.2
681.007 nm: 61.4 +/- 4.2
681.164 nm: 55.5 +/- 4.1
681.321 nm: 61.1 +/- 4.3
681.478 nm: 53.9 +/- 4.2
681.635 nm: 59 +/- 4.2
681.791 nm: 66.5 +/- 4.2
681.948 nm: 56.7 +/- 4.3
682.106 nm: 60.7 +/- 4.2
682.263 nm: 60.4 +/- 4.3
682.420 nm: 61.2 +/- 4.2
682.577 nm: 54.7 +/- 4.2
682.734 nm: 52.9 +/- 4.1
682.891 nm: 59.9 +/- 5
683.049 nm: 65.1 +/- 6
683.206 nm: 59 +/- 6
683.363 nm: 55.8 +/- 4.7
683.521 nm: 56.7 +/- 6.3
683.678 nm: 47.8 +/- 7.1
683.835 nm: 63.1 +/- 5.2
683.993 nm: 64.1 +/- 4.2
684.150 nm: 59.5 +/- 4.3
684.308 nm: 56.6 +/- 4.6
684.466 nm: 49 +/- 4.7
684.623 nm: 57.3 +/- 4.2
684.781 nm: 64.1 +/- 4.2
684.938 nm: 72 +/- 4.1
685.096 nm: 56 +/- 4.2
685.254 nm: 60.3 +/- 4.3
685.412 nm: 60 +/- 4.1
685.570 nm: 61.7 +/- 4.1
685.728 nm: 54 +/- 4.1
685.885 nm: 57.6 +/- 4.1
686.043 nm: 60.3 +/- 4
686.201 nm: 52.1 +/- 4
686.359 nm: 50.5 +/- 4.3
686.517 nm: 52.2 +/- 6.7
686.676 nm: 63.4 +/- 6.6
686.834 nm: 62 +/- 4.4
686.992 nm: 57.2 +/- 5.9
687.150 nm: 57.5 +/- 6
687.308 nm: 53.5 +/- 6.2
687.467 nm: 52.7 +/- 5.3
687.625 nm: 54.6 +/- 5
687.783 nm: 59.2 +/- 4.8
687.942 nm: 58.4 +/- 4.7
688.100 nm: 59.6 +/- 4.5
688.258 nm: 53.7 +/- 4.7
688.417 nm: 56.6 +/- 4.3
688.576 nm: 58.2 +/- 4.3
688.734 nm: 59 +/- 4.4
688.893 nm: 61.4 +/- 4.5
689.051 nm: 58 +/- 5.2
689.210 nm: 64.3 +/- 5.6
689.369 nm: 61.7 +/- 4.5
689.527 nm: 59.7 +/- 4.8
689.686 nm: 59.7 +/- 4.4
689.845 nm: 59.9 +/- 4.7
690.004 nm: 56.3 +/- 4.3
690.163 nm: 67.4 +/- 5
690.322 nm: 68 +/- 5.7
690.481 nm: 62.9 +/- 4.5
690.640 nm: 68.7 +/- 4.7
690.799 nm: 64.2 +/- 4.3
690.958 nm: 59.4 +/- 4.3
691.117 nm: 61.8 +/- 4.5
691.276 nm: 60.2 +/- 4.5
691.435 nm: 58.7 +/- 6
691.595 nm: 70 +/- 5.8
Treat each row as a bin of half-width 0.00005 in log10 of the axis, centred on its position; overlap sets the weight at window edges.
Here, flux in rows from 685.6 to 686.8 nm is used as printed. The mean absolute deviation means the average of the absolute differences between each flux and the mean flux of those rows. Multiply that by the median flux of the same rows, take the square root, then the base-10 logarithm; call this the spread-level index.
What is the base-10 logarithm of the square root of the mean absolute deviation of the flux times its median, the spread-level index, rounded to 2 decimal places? 1.17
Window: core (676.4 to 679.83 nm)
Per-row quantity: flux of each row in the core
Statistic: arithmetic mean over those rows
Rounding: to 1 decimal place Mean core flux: 56.6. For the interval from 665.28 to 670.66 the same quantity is 58.7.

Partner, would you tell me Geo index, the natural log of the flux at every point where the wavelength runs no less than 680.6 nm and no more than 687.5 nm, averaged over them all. 4.06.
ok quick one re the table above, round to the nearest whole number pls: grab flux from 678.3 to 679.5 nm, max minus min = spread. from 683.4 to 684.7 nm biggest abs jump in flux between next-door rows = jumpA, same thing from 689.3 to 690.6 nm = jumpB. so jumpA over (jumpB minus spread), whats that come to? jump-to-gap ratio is 38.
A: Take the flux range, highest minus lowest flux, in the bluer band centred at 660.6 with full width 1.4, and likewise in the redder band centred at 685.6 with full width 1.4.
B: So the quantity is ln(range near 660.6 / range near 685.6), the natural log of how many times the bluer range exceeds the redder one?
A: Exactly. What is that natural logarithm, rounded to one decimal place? -1.1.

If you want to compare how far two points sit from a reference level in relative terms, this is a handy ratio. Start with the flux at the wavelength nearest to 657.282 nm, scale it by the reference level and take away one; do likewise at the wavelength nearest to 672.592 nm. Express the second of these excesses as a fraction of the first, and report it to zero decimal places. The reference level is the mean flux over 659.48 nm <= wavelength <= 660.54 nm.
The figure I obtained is 0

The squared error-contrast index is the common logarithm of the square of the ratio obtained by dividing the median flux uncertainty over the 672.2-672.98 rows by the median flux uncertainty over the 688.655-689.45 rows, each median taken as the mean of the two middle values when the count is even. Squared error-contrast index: -0.08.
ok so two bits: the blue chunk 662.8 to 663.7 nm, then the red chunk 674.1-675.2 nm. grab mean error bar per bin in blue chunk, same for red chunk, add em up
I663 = 8.8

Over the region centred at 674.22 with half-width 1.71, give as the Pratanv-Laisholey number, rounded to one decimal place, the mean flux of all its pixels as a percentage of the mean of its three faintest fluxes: 117.7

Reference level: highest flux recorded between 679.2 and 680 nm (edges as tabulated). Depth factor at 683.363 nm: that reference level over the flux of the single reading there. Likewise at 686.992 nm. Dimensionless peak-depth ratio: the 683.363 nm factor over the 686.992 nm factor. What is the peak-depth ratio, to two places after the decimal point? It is 1.03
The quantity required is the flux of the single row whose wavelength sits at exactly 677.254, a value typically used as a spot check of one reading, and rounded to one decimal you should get 52.8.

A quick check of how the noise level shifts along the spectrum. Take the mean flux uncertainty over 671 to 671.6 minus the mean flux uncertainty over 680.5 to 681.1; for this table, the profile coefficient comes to 0.1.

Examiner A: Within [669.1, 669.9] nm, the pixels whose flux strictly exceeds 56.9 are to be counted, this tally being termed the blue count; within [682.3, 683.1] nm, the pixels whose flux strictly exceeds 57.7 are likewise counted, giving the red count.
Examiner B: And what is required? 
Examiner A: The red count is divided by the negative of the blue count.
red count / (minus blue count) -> -1.0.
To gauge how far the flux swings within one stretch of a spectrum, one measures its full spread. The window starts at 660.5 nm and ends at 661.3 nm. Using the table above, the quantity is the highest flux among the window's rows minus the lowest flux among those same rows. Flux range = 5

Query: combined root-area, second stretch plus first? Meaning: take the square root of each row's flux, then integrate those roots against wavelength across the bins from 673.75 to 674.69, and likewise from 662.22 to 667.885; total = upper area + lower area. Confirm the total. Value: 51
